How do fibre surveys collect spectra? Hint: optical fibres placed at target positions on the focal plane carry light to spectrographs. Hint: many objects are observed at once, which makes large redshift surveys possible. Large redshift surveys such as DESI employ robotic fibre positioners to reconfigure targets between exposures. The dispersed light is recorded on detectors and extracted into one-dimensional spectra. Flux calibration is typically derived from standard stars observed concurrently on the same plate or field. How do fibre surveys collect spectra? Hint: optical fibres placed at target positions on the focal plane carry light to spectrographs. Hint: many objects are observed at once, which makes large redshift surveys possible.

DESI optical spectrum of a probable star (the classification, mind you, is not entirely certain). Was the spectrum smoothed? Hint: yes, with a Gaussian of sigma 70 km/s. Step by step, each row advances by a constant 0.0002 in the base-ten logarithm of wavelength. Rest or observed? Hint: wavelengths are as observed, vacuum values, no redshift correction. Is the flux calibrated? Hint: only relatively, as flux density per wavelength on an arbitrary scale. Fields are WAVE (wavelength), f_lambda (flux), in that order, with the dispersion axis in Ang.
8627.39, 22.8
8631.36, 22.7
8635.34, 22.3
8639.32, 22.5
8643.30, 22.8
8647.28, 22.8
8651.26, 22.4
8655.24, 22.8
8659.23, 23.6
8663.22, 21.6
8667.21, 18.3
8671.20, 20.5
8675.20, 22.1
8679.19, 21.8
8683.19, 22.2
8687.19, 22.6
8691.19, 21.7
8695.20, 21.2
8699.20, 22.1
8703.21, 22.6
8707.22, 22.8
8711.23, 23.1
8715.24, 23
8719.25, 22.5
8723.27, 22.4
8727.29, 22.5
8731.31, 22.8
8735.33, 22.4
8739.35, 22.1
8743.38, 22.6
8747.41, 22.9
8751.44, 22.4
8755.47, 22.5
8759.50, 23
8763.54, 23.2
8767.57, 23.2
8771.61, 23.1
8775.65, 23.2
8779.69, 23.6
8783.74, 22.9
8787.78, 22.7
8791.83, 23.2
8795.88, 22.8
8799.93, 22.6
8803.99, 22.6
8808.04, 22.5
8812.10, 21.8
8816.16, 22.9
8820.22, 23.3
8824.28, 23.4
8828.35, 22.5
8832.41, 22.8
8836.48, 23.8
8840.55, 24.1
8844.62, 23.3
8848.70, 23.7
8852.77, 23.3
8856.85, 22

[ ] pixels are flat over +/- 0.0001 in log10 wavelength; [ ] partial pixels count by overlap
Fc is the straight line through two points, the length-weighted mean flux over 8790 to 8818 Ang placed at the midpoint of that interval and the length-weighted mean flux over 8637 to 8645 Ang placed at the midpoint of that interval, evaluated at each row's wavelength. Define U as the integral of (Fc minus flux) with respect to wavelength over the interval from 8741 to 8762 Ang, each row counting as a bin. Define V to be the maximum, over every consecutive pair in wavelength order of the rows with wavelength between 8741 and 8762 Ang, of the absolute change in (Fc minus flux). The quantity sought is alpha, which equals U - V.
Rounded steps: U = -1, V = 0.50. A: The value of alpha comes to -2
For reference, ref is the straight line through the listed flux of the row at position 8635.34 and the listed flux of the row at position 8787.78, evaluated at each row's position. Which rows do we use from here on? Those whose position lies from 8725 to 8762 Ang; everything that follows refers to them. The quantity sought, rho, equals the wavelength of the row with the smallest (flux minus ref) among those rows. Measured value 8739.35 Ang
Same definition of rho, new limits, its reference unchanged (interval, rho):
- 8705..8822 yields 8812.10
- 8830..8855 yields 8832.41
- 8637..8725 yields 8667.21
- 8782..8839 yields 8812.10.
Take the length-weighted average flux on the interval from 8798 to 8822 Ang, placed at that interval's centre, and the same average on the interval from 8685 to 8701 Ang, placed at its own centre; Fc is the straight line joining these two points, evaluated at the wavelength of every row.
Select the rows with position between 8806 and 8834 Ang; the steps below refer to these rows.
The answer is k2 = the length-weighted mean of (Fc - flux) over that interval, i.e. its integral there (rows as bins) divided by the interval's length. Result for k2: -0.1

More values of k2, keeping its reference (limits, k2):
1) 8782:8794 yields -0.5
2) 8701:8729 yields -0.7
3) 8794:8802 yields -0.2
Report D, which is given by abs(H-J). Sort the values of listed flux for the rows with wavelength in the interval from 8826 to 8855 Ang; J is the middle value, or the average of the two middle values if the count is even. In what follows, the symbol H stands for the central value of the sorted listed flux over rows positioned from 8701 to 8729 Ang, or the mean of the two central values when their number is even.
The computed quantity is 0.7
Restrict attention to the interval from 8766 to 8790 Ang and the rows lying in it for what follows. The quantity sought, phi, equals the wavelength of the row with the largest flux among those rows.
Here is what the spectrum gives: 8779.69 Ang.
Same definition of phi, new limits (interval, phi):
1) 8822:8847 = 8840.55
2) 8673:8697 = 8687.19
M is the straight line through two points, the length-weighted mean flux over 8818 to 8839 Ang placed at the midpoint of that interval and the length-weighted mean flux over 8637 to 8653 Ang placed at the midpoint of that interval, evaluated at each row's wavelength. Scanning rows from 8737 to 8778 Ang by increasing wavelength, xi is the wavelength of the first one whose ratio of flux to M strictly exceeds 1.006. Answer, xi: 8763.54 Ang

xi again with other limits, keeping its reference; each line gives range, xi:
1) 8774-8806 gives 8775.65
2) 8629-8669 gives 8643.30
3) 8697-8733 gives 8711.23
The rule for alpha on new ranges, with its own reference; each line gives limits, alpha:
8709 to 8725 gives -3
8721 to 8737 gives 1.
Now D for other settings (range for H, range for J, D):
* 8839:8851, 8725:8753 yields 1.2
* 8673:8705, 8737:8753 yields 0.4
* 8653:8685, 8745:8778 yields 1.1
